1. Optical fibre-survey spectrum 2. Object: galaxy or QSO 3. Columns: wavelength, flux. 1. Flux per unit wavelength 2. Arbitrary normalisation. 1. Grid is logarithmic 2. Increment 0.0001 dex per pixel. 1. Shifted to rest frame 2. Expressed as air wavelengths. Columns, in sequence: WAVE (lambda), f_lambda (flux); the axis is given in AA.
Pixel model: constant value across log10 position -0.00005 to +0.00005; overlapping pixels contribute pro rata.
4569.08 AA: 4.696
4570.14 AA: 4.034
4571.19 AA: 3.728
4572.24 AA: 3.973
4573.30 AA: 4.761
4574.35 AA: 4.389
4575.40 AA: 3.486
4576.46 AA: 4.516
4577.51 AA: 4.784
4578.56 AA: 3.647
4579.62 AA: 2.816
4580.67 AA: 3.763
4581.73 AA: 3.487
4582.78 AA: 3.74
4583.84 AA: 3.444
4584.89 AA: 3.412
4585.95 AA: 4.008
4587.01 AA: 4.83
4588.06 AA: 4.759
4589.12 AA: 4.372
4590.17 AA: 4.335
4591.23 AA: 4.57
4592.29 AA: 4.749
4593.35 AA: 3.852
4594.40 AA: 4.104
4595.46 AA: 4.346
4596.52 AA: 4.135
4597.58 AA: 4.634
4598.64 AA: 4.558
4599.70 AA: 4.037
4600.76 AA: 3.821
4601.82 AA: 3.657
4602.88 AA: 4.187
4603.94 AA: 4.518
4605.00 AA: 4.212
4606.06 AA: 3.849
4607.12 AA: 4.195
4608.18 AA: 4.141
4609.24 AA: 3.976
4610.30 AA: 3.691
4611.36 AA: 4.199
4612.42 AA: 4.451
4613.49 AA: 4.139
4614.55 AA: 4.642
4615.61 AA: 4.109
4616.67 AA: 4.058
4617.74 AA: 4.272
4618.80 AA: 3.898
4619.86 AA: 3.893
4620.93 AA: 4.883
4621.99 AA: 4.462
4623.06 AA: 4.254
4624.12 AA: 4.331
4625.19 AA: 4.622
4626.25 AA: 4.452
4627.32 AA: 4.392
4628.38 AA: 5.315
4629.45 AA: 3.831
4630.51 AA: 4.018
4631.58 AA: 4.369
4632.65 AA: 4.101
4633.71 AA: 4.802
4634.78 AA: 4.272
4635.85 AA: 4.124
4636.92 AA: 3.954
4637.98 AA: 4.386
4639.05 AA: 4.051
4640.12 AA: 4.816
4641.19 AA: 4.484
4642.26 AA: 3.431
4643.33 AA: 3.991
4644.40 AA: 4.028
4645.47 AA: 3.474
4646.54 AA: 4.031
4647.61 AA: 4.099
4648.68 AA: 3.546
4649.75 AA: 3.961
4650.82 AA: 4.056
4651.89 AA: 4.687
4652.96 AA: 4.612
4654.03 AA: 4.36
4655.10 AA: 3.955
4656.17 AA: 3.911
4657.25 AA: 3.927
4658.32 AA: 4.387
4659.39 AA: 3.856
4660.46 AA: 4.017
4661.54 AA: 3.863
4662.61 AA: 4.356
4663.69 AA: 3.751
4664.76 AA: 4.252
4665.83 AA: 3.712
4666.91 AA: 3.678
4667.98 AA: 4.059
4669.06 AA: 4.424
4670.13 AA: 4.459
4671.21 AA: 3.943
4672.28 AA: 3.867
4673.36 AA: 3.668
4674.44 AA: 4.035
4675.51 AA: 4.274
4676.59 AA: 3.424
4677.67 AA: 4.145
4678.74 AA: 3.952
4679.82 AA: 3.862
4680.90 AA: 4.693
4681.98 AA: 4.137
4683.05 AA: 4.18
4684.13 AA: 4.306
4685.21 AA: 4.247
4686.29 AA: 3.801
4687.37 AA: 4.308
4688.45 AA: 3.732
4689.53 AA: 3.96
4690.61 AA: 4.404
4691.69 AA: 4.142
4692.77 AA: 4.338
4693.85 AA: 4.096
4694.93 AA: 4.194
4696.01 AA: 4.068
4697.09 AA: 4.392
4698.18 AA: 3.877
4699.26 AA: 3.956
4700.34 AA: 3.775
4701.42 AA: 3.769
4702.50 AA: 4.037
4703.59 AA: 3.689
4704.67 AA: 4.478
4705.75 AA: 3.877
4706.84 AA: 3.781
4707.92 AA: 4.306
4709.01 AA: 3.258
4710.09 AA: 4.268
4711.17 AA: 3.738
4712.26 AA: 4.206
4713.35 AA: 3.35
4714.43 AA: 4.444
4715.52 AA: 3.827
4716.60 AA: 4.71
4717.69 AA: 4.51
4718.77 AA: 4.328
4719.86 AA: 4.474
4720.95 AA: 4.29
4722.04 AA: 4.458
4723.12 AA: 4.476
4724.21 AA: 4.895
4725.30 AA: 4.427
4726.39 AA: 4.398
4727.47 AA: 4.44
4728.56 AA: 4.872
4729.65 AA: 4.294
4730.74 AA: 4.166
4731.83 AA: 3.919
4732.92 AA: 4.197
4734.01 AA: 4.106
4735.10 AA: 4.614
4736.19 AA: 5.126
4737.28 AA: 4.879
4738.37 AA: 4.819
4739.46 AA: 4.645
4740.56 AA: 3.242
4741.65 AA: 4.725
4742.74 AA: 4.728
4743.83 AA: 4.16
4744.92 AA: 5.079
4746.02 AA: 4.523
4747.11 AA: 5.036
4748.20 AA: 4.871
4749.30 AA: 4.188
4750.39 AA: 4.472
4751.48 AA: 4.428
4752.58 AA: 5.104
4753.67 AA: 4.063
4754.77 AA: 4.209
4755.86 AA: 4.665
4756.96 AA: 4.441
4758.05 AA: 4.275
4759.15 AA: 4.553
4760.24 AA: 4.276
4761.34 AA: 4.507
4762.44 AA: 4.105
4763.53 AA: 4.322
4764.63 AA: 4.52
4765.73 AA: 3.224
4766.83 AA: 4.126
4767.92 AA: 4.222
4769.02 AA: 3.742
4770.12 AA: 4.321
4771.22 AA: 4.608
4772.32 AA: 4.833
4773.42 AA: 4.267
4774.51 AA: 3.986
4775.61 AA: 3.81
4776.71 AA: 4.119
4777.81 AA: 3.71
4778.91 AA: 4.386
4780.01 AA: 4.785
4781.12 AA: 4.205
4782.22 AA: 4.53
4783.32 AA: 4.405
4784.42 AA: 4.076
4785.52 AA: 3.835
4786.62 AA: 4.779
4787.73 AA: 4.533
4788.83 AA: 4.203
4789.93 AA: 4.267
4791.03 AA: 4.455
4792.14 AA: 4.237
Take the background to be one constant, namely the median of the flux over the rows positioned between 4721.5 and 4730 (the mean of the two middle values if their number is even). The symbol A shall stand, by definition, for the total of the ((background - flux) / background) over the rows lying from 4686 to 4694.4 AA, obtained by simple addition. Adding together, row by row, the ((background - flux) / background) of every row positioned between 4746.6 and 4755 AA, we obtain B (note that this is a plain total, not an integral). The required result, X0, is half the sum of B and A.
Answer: 0.23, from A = 0.63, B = -0.2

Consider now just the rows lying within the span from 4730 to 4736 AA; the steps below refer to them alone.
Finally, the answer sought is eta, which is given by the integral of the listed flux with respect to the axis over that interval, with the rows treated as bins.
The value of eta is 25.5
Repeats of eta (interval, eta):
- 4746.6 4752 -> 24.8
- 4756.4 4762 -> 24.6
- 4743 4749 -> 28.3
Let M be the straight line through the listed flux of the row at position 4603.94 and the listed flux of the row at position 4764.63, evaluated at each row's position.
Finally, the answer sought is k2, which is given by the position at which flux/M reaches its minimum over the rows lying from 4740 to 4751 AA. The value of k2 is 4740.56 AA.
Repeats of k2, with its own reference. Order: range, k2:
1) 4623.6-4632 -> 4629.45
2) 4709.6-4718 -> 4713.35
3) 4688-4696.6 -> 4688.45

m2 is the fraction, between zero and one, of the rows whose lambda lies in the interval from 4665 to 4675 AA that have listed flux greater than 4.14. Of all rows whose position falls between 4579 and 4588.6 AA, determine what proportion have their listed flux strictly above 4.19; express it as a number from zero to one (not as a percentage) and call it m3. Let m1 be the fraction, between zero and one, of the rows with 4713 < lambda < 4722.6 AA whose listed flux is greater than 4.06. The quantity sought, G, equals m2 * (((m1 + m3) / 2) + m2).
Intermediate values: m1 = 0.78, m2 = 0.22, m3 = 0.22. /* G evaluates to 0.16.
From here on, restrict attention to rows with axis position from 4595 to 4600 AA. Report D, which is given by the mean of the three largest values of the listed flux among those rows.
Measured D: 4.51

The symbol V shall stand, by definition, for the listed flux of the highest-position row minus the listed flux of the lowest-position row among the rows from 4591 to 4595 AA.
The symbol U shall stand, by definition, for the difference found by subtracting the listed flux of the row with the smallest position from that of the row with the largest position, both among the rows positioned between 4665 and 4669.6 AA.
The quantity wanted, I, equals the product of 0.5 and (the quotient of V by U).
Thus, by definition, -0.33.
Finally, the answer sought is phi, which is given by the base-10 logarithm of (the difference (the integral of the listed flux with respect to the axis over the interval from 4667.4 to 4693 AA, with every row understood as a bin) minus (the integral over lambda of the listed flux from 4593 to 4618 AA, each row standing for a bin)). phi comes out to -0.1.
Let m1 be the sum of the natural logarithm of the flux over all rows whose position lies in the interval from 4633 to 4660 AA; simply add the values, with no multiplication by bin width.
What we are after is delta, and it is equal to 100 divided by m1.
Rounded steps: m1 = 35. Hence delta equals 2.8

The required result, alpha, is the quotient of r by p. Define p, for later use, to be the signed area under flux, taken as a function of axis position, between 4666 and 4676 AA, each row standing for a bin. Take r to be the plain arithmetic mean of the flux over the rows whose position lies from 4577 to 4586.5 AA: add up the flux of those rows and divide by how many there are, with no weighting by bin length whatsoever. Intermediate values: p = 40.3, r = 3.7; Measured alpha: 0.091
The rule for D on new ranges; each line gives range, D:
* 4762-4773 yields 4.65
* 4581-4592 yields 4.72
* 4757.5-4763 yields 4.45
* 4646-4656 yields 4.55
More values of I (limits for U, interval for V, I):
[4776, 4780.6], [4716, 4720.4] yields -0.18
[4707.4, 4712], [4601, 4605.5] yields -0.49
